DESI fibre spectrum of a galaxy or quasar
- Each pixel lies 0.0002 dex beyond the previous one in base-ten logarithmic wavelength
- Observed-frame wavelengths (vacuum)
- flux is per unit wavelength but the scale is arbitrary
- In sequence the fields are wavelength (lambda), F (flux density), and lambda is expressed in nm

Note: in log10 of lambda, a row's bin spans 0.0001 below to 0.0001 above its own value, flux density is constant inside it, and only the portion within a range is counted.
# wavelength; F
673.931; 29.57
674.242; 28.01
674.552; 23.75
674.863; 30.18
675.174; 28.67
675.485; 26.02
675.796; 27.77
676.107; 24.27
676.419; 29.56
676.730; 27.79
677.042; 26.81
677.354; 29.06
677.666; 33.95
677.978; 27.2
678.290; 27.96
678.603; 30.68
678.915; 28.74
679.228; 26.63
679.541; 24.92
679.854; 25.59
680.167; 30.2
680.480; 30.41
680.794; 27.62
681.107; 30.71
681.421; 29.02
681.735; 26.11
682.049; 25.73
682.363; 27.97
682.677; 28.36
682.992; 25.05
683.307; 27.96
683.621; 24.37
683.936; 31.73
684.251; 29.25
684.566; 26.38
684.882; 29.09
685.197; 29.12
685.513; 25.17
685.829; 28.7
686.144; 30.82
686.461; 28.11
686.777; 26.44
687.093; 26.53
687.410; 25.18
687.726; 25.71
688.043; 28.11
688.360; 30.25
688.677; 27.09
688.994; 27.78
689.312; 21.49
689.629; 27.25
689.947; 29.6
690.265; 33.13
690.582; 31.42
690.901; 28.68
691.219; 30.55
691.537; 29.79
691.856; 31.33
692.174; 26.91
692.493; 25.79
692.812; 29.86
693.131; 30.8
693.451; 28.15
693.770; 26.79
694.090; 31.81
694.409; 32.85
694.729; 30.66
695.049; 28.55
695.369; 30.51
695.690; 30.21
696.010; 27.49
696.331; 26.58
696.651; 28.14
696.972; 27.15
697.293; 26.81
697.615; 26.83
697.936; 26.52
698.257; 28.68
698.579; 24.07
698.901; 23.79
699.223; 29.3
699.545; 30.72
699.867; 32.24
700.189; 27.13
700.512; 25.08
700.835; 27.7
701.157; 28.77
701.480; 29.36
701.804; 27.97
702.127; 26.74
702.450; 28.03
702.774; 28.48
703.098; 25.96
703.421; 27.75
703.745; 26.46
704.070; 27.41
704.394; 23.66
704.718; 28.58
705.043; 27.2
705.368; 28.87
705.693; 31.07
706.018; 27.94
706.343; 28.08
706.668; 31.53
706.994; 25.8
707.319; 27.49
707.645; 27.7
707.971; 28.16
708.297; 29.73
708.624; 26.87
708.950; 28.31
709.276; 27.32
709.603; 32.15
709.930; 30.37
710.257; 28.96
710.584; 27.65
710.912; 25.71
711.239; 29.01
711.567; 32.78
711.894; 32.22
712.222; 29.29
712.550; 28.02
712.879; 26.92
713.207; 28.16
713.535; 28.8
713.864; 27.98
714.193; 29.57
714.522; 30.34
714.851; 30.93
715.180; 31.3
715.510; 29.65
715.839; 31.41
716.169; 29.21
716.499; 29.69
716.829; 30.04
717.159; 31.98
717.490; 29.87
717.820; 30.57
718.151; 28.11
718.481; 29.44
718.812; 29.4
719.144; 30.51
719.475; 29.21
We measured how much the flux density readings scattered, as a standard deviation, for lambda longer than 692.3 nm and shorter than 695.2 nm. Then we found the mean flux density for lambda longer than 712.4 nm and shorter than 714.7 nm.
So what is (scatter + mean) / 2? 15.4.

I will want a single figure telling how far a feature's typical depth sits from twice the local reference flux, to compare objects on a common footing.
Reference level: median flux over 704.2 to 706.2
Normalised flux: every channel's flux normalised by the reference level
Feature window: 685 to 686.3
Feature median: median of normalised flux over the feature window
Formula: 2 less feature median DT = 0.98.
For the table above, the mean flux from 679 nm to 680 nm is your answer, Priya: 26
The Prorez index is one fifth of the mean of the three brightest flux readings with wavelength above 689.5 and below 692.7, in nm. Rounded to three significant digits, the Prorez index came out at 6.39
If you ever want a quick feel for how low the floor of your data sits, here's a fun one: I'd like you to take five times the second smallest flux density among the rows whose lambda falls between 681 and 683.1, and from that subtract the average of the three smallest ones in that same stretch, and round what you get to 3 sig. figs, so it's 103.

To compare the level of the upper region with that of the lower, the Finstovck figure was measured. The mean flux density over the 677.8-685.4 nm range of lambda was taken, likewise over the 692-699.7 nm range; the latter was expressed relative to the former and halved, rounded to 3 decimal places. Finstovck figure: 0.506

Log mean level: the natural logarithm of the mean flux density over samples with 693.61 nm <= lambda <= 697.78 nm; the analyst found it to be 3.36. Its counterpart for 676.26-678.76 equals 3.37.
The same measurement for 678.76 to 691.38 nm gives 3.33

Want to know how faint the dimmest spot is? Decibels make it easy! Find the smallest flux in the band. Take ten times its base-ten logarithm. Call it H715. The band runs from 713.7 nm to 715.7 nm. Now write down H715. 14.47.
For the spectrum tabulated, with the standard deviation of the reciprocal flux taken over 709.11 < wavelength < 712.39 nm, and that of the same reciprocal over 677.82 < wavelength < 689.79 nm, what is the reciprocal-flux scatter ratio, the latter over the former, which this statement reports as 1.1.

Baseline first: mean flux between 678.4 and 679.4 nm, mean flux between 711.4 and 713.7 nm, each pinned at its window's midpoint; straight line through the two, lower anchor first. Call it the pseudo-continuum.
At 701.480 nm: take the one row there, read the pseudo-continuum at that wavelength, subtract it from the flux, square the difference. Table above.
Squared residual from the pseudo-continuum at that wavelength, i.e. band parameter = 0.0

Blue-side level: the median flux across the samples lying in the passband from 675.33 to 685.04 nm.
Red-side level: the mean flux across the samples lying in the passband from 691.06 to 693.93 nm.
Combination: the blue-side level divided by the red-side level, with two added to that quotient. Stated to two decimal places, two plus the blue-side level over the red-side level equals 2.97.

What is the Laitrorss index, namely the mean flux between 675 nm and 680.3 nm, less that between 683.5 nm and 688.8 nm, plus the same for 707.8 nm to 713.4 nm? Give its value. 29.1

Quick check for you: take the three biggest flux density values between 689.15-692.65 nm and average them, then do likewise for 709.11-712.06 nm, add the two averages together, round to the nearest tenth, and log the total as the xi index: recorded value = 64.3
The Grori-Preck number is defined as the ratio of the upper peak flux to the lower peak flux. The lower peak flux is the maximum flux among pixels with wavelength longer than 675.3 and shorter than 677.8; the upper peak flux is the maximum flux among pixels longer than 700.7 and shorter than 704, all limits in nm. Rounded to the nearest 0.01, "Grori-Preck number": 0.86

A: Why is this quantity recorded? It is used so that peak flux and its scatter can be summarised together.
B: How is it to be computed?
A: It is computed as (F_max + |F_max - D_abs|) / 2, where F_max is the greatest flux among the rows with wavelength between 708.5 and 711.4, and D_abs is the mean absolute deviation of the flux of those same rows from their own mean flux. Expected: 31.4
